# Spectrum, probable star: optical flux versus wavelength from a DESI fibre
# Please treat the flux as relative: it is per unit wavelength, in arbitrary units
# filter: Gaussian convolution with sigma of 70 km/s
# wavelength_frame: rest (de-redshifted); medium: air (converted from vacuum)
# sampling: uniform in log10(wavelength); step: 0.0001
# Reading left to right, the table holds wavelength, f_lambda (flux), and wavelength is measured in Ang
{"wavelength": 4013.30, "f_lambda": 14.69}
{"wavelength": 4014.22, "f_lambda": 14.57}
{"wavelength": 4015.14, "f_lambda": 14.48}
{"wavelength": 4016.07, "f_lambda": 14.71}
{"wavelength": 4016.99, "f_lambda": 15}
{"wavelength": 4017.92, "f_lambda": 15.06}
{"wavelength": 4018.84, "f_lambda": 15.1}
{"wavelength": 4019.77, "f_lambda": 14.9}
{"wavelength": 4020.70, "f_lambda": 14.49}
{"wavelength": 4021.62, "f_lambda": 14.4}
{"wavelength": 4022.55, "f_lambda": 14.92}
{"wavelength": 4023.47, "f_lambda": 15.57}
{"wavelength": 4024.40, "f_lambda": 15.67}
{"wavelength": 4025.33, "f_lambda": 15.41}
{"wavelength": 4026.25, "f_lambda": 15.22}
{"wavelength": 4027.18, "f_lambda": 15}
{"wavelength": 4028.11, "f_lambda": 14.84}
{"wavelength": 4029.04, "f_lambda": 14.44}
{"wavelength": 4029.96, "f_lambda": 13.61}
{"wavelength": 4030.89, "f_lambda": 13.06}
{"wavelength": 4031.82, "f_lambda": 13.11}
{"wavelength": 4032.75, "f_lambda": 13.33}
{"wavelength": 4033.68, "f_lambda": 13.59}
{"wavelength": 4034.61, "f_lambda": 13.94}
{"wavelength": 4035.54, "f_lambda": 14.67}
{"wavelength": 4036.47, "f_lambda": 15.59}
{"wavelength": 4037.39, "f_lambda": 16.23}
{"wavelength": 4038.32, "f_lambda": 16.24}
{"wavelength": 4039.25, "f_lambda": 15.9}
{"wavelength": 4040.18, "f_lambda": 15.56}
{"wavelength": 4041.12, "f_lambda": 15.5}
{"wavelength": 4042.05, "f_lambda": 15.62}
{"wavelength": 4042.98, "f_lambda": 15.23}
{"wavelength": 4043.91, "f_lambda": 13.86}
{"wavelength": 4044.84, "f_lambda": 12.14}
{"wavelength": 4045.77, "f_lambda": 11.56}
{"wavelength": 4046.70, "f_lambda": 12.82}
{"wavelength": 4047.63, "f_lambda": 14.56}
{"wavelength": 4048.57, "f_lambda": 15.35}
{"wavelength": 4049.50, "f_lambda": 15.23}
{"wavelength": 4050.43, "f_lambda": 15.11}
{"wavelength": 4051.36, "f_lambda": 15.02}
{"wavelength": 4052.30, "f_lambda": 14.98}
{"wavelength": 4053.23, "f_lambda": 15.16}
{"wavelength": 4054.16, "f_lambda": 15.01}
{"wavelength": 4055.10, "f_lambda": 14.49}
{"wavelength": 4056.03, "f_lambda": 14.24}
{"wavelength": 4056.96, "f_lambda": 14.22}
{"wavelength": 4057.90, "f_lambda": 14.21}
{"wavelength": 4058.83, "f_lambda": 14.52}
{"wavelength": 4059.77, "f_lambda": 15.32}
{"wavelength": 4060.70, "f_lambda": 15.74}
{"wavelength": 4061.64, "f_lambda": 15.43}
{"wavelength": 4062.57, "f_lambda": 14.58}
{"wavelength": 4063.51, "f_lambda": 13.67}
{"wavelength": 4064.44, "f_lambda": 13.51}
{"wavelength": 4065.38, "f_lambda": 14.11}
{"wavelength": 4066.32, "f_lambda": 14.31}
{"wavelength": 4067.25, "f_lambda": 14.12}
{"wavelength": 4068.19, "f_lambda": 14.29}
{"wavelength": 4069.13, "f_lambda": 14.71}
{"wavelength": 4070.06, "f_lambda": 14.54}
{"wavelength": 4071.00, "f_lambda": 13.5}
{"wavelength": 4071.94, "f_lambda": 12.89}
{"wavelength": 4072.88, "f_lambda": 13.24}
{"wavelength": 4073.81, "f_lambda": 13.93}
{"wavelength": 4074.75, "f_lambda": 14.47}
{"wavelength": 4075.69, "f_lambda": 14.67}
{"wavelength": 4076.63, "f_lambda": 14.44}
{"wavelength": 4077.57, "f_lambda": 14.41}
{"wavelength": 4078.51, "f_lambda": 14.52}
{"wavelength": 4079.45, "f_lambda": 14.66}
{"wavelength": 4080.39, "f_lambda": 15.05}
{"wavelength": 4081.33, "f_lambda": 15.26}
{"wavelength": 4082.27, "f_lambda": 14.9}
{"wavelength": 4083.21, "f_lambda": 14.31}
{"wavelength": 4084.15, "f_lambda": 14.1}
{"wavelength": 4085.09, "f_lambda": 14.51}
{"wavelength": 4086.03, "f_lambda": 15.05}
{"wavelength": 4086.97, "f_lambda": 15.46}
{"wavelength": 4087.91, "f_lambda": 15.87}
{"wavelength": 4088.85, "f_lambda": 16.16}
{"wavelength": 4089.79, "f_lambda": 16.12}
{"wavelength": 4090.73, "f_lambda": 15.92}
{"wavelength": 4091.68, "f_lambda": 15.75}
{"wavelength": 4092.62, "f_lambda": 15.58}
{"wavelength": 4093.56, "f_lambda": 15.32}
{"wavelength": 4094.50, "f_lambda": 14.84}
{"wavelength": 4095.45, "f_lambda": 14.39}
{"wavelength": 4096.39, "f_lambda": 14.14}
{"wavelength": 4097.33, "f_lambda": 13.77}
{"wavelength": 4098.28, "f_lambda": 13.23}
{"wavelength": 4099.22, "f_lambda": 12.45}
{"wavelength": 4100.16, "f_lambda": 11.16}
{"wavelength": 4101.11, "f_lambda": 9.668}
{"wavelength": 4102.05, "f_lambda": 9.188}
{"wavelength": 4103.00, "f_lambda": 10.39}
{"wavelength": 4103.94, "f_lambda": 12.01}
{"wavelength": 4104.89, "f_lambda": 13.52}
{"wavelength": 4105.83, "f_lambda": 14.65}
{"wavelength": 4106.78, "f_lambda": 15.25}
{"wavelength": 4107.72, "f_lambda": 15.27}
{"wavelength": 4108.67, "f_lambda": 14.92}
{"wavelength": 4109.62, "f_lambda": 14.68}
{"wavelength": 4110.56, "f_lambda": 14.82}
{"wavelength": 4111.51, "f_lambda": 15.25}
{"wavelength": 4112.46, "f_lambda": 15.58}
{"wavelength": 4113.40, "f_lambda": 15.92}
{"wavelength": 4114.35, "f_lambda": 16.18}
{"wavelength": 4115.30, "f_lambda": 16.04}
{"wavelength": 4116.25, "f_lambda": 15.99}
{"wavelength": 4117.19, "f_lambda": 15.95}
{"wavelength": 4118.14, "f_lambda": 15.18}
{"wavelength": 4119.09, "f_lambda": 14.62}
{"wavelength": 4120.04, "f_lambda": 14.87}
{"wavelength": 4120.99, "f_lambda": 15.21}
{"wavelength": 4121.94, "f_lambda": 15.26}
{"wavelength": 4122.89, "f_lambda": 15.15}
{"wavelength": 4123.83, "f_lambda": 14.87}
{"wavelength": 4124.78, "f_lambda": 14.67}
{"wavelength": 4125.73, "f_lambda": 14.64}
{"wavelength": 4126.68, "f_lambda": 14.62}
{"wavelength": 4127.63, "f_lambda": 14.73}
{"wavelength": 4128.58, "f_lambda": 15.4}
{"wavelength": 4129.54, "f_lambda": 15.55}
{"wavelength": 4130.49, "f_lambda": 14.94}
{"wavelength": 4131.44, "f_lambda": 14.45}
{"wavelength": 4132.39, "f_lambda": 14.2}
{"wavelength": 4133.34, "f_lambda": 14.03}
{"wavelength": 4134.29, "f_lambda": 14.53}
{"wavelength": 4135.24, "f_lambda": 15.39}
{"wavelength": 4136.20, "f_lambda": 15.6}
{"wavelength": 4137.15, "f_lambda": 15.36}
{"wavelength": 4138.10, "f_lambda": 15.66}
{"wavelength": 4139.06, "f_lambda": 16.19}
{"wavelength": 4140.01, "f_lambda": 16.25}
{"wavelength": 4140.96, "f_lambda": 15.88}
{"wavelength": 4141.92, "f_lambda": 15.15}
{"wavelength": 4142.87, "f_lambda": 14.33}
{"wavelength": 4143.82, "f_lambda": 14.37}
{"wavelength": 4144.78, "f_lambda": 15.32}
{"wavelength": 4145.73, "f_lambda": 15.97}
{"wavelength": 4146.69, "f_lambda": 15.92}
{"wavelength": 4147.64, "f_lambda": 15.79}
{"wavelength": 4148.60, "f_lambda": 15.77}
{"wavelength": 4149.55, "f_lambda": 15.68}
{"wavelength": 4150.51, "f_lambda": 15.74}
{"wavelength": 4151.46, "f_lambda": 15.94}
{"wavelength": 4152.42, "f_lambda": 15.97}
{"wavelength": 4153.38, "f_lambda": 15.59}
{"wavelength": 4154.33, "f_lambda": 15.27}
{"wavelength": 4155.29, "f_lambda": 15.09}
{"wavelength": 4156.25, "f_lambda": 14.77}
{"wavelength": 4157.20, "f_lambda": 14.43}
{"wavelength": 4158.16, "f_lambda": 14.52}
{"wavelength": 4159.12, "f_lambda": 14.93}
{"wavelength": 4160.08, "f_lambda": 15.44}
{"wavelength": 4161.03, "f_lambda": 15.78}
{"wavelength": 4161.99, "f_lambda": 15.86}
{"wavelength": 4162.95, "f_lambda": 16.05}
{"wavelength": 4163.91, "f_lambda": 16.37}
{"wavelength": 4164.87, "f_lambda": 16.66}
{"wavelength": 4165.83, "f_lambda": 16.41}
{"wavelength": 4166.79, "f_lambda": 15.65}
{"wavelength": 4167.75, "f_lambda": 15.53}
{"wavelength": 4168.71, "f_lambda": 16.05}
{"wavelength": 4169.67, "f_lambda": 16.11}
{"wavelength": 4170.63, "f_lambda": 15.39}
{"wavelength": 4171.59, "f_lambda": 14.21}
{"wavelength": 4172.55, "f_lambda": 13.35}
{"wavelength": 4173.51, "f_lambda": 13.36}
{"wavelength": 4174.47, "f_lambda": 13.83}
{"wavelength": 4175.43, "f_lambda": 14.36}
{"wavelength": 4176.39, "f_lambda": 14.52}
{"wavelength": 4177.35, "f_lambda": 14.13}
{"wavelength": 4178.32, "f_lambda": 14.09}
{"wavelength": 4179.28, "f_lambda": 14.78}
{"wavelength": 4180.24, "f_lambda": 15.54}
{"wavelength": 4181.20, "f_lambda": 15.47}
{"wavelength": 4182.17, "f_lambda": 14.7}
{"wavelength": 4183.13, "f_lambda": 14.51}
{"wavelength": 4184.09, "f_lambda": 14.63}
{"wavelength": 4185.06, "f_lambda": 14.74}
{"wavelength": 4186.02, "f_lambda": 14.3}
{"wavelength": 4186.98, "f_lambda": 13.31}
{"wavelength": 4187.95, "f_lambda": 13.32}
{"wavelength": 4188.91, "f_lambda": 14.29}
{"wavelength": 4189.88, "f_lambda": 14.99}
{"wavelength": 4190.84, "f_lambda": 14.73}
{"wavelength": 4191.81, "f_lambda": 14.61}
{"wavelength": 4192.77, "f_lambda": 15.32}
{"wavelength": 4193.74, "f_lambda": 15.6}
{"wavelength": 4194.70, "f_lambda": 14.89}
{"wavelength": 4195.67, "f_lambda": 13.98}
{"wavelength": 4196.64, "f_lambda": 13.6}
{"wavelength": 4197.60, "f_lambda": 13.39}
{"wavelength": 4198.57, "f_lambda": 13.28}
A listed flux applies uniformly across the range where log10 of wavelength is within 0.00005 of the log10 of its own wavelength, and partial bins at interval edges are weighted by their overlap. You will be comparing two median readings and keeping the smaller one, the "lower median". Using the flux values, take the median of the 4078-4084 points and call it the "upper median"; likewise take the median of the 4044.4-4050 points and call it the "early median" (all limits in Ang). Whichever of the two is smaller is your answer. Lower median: 13.7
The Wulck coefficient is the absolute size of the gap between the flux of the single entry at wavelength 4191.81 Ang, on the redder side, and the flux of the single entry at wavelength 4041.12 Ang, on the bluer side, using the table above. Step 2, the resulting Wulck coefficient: 0.89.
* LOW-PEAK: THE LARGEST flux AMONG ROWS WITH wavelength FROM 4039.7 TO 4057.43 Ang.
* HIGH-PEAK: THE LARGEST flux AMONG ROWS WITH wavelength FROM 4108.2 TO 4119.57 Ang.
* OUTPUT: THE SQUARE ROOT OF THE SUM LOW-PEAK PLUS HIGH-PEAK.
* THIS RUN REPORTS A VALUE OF 5.64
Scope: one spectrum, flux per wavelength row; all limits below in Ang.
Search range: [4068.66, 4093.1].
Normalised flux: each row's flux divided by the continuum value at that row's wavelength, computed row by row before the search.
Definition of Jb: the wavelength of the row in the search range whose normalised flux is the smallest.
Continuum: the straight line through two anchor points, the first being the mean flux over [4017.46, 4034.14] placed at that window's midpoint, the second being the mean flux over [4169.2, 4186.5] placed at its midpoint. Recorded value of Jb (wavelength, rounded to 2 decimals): 4071.94 Ang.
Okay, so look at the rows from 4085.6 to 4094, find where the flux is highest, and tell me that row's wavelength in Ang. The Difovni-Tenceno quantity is 4088.85 Ang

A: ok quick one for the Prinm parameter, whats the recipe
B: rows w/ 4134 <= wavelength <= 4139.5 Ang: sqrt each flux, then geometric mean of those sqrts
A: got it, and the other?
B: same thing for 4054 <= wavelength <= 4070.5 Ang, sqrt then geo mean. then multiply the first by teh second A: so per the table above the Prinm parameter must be 15.0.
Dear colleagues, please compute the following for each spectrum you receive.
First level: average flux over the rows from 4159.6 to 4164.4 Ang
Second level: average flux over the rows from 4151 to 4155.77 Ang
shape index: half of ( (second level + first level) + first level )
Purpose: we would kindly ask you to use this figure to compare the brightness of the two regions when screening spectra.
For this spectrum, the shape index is 23.7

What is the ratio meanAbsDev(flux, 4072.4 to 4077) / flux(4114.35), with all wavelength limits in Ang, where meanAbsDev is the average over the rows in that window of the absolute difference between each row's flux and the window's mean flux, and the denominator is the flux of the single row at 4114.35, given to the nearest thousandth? 0.028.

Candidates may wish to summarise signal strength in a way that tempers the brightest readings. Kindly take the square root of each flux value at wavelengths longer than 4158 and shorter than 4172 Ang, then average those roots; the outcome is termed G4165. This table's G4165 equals 3.96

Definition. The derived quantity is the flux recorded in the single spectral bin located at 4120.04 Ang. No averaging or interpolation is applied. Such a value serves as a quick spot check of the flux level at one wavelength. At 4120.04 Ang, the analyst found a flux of 14.87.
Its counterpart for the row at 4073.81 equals 13.93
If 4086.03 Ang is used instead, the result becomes 15.05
